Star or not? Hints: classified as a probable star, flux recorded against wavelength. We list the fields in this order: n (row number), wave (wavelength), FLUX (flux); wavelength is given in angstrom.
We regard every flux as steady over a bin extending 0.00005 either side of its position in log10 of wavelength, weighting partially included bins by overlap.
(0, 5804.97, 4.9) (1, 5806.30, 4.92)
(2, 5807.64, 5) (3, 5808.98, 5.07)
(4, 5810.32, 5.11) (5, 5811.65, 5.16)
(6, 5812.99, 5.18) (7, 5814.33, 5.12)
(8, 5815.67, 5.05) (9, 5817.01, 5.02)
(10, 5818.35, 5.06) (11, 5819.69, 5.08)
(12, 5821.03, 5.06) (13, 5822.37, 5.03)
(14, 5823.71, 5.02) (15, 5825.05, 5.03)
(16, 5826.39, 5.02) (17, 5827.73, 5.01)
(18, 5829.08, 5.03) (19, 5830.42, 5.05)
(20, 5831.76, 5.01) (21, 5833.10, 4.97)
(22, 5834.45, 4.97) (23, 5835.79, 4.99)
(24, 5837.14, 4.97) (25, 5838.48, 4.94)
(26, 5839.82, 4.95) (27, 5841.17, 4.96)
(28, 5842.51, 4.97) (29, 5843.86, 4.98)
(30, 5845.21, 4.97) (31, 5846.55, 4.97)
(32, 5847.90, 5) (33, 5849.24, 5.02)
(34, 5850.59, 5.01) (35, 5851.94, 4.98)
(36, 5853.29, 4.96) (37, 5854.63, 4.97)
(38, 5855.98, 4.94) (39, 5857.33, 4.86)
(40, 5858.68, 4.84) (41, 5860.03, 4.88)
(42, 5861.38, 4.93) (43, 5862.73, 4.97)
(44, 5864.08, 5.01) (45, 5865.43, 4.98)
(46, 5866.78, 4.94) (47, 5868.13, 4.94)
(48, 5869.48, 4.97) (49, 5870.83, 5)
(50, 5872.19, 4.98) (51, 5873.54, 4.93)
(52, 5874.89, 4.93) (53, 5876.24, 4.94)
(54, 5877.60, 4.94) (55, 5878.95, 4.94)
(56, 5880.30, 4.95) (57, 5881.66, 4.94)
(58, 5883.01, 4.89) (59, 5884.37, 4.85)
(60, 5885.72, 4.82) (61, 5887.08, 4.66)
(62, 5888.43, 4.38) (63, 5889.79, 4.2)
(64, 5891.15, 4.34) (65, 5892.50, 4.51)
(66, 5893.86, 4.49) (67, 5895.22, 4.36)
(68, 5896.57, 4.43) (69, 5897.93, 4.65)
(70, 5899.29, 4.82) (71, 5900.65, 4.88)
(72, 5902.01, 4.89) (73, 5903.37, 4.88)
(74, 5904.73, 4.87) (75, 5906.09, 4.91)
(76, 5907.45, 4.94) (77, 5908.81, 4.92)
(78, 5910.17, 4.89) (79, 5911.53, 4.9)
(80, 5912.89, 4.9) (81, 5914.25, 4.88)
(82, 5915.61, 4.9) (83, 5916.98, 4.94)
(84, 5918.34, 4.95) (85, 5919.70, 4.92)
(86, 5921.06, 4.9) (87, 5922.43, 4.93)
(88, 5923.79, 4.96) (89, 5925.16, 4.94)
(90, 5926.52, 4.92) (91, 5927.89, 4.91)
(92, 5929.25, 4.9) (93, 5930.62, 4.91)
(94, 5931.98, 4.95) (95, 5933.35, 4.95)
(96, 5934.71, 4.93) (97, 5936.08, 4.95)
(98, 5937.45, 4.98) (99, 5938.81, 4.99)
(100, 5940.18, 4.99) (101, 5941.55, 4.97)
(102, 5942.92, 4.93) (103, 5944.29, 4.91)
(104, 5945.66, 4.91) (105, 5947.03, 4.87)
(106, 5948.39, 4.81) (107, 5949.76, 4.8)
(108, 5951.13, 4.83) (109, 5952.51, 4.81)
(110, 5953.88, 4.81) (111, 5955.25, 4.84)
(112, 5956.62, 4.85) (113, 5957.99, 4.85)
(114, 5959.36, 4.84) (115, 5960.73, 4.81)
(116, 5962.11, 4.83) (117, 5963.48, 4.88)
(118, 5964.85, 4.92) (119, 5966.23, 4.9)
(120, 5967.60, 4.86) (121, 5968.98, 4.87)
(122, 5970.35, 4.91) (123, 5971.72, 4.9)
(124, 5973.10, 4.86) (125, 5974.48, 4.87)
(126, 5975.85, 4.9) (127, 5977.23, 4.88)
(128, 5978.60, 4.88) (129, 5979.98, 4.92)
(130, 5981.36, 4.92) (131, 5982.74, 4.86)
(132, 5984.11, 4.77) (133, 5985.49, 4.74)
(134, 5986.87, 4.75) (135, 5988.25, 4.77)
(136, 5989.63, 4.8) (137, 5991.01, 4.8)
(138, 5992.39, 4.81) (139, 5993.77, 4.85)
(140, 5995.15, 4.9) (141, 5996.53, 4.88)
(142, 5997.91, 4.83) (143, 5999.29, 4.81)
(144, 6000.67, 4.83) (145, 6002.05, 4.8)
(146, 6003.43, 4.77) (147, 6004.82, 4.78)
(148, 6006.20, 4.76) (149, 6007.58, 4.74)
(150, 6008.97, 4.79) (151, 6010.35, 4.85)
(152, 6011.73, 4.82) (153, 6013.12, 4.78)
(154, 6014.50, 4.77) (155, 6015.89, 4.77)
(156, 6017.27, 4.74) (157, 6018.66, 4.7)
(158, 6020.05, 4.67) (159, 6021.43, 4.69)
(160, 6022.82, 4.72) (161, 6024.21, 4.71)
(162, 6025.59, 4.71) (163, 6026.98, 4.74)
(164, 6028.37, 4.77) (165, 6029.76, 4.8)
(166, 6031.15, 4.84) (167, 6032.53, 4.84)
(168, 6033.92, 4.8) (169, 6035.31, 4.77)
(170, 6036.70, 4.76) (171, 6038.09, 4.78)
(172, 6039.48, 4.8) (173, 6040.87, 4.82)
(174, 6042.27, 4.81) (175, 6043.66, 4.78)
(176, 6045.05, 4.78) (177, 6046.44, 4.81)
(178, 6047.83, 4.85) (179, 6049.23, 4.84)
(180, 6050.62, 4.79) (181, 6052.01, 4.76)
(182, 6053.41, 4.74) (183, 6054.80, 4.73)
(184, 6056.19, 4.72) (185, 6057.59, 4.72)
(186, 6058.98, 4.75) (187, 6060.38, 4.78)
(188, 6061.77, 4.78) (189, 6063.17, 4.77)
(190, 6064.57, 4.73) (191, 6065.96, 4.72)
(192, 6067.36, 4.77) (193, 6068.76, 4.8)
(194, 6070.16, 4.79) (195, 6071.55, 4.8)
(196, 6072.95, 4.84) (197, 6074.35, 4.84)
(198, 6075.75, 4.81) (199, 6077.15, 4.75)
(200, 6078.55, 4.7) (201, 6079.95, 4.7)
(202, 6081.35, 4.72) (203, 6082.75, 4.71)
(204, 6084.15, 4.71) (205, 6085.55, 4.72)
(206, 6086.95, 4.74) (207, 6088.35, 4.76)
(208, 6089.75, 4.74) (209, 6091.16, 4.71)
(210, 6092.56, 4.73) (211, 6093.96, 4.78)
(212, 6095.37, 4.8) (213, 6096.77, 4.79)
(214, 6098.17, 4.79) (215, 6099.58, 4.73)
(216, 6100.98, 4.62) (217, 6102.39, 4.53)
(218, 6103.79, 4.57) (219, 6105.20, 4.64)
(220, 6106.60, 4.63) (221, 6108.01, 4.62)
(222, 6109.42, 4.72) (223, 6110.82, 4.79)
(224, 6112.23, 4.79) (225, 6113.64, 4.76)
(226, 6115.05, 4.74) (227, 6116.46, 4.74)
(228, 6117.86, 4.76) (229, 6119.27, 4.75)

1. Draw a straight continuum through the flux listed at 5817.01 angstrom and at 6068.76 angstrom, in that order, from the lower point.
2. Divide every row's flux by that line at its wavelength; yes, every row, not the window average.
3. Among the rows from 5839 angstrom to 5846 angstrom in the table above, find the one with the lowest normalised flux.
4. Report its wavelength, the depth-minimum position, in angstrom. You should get 5839.82 angstrom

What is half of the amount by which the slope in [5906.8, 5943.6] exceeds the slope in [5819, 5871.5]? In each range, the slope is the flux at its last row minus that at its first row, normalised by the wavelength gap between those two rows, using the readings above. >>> 0.001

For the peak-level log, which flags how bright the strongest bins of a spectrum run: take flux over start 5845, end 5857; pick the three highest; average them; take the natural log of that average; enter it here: 1.61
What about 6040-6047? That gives 1.57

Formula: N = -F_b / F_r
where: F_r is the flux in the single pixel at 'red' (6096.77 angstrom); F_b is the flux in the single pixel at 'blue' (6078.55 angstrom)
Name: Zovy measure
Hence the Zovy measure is -0.98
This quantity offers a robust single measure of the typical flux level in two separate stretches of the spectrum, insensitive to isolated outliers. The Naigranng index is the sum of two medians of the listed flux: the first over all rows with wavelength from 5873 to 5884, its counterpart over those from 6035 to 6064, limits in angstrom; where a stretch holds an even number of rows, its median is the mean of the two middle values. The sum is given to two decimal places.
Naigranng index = 9.72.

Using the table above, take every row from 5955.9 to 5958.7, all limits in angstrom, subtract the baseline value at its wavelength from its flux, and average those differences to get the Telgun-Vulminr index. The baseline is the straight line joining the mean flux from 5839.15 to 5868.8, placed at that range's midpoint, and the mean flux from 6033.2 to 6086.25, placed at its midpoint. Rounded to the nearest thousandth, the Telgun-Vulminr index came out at -0.012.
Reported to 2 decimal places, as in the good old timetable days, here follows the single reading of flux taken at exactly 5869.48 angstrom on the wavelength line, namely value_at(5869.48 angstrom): 4.97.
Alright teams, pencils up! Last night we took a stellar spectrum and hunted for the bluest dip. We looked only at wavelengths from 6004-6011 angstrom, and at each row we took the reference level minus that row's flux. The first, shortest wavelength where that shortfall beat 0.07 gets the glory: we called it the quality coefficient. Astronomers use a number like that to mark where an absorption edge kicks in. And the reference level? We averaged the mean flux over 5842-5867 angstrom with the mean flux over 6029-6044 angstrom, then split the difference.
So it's 6004.82 angstrom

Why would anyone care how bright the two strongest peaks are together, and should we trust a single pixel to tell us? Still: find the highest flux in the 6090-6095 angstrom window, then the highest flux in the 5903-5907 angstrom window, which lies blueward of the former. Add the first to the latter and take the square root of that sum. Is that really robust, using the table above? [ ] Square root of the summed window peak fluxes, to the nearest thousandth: 3.113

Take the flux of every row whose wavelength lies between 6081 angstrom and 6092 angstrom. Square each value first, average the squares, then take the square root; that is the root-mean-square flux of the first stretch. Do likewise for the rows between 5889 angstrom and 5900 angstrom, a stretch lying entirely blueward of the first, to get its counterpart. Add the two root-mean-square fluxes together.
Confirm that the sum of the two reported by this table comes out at 9.20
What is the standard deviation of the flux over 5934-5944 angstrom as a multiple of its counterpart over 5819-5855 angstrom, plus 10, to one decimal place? 10.7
